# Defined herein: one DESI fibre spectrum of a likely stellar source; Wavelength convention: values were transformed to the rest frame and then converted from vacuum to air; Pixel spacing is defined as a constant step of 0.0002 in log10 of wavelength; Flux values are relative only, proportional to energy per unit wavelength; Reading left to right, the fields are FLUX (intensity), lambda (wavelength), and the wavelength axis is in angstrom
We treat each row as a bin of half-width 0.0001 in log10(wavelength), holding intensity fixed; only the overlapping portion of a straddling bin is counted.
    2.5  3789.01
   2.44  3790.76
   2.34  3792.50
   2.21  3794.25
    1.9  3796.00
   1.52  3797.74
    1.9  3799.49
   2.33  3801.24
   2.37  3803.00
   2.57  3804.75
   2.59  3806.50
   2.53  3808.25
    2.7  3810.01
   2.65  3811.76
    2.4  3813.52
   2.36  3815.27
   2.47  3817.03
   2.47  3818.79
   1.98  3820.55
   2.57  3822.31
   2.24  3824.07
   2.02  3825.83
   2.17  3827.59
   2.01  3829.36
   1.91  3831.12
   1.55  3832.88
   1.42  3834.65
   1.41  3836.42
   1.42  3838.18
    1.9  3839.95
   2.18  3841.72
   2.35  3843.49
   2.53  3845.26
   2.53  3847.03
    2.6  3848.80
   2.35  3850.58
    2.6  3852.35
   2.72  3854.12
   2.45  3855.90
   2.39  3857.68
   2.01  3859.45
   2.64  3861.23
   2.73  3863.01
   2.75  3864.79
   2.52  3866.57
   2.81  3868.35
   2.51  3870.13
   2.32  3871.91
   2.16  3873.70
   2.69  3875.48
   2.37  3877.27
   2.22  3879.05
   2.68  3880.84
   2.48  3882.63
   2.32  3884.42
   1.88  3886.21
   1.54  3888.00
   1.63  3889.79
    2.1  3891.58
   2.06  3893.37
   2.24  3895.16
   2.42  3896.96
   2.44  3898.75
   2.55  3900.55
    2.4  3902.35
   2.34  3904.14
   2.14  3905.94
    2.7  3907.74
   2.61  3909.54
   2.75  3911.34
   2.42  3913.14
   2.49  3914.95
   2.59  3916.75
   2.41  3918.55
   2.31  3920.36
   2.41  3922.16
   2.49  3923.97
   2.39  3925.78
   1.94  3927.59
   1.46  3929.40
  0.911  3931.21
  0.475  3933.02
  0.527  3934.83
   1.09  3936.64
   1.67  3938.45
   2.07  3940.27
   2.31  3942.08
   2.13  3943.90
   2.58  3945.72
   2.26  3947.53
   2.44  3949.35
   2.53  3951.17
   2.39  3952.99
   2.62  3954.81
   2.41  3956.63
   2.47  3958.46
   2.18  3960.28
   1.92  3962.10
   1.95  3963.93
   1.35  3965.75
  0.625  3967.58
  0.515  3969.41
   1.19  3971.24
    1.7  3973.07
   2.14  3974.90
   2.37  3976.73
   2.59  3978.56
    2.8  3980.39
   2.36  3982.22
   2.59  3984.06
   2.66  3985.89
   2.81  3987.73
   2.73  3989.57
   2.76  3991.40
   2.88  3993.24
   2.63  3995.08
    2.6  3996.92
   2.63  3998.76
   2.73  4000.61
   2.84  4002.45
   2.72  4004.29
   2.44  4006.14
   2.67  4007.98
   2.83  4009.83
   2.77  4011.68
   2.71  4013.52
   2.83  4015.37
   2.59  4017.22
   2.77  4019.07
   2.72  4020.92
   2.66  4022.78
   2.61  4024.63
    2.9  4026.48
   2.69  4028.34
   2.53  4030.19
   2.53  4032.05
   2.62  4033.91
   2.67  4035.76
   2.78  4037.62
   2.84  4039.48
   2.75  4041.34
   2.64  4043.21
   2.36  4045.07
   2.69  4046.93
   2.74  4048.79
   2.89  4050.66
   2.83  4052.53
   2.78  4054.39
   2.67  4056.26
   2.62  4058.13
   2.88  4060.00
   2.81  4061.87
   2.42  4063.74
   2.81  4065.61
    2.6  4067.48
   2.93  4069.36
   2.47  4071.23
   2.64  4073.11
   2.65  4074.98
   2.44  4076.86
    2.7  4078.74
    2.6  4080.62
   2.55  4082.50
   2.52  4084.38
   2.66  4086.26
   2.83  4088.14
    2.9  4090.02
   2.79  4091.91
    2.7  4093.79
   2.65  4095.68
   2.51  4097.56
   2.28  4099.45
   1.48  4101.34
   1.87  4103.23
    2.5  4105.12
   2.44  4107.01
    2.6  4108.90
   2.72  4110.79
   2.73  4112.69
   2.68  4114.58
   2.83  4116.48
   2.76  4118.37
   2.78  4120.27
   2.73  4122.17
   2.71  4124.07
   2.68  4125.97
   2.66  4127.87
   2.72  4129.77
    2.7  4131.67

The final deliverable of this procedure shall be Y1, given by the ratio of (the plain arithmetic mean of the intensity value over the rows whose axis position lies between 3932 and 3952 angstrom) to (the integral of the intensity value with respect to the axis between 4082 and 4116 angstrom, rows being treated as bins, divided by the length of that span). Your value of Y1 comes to 0.7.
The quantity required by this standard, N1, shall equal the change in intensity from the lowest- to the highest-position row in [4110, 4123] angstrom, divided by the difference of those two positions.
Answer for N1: 0.001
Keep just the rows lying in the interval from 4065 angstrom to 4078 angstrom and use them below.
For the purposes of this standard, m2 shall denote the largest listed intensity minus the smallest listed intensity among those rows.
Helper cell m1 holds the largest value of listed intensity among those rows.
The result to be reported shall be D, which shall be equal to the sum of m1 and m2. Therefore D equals 3.4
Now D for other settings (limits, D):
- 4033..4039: 2.9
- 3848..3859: 3.1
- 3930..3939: 2.9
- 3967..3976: 3.8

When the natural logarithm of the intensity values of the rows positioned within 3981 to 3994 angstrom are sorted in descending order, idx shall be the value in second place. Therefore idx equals 1.03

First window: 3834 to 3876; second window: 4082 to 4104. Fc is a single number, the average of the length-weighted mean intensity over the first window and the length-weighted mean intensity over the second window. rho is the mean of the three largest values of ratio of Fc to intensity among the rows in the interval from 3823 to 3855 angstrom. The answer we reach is 1.7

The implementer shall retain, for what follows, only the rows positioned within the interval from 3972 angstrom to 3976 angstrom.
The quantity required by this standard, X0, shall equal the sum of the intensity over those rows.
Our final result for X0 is 3.8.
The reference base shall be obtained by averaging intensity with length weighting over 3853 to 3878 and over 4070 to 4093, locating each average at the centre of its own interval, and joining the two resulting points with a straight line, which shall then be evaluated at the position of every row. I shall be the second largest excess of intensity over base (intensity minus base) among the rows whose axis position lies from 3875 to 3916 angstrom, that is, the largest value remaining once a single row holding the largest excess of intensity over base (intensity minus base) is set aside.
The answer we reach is 0.177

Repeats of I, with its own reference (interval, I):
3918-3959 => 0.020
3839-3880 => 0.244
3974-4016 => 0.242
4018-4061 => 0.260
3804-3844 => 0.179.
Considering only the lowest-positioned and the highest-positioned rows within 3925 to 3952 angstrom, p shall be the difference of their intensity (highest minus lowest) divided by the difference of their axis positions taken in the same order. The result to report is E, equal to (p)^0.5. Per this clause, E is 0.074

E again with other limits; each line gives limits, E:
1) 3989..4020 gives 0.037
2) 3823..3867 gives 0.081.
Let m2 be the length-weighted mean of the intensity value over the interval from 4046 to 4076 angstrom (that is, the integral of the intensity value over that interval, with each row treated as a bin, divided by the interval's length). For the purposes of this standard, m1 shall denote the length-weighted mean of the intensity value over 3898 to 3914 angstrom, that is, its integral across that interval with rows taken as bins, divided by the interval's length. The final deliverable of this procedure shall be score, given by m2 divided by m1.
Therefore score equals 1.09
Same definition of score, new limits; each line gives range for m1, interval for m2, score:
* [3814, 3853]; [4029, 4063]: 1.26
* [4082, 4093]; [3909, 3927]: 0.91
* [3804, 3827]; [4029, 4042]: 1.10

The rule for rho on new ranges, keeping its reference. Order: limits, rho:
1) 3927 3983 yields 4.8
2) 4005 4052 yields 1.0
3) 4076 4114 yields 1.3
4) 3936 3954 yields 1.6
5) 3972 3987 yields 1.2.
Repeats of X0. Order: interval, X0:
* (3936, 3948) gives 14.1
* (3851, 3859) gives 10.2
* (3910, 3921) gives 15.0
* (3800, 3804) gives 4.7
